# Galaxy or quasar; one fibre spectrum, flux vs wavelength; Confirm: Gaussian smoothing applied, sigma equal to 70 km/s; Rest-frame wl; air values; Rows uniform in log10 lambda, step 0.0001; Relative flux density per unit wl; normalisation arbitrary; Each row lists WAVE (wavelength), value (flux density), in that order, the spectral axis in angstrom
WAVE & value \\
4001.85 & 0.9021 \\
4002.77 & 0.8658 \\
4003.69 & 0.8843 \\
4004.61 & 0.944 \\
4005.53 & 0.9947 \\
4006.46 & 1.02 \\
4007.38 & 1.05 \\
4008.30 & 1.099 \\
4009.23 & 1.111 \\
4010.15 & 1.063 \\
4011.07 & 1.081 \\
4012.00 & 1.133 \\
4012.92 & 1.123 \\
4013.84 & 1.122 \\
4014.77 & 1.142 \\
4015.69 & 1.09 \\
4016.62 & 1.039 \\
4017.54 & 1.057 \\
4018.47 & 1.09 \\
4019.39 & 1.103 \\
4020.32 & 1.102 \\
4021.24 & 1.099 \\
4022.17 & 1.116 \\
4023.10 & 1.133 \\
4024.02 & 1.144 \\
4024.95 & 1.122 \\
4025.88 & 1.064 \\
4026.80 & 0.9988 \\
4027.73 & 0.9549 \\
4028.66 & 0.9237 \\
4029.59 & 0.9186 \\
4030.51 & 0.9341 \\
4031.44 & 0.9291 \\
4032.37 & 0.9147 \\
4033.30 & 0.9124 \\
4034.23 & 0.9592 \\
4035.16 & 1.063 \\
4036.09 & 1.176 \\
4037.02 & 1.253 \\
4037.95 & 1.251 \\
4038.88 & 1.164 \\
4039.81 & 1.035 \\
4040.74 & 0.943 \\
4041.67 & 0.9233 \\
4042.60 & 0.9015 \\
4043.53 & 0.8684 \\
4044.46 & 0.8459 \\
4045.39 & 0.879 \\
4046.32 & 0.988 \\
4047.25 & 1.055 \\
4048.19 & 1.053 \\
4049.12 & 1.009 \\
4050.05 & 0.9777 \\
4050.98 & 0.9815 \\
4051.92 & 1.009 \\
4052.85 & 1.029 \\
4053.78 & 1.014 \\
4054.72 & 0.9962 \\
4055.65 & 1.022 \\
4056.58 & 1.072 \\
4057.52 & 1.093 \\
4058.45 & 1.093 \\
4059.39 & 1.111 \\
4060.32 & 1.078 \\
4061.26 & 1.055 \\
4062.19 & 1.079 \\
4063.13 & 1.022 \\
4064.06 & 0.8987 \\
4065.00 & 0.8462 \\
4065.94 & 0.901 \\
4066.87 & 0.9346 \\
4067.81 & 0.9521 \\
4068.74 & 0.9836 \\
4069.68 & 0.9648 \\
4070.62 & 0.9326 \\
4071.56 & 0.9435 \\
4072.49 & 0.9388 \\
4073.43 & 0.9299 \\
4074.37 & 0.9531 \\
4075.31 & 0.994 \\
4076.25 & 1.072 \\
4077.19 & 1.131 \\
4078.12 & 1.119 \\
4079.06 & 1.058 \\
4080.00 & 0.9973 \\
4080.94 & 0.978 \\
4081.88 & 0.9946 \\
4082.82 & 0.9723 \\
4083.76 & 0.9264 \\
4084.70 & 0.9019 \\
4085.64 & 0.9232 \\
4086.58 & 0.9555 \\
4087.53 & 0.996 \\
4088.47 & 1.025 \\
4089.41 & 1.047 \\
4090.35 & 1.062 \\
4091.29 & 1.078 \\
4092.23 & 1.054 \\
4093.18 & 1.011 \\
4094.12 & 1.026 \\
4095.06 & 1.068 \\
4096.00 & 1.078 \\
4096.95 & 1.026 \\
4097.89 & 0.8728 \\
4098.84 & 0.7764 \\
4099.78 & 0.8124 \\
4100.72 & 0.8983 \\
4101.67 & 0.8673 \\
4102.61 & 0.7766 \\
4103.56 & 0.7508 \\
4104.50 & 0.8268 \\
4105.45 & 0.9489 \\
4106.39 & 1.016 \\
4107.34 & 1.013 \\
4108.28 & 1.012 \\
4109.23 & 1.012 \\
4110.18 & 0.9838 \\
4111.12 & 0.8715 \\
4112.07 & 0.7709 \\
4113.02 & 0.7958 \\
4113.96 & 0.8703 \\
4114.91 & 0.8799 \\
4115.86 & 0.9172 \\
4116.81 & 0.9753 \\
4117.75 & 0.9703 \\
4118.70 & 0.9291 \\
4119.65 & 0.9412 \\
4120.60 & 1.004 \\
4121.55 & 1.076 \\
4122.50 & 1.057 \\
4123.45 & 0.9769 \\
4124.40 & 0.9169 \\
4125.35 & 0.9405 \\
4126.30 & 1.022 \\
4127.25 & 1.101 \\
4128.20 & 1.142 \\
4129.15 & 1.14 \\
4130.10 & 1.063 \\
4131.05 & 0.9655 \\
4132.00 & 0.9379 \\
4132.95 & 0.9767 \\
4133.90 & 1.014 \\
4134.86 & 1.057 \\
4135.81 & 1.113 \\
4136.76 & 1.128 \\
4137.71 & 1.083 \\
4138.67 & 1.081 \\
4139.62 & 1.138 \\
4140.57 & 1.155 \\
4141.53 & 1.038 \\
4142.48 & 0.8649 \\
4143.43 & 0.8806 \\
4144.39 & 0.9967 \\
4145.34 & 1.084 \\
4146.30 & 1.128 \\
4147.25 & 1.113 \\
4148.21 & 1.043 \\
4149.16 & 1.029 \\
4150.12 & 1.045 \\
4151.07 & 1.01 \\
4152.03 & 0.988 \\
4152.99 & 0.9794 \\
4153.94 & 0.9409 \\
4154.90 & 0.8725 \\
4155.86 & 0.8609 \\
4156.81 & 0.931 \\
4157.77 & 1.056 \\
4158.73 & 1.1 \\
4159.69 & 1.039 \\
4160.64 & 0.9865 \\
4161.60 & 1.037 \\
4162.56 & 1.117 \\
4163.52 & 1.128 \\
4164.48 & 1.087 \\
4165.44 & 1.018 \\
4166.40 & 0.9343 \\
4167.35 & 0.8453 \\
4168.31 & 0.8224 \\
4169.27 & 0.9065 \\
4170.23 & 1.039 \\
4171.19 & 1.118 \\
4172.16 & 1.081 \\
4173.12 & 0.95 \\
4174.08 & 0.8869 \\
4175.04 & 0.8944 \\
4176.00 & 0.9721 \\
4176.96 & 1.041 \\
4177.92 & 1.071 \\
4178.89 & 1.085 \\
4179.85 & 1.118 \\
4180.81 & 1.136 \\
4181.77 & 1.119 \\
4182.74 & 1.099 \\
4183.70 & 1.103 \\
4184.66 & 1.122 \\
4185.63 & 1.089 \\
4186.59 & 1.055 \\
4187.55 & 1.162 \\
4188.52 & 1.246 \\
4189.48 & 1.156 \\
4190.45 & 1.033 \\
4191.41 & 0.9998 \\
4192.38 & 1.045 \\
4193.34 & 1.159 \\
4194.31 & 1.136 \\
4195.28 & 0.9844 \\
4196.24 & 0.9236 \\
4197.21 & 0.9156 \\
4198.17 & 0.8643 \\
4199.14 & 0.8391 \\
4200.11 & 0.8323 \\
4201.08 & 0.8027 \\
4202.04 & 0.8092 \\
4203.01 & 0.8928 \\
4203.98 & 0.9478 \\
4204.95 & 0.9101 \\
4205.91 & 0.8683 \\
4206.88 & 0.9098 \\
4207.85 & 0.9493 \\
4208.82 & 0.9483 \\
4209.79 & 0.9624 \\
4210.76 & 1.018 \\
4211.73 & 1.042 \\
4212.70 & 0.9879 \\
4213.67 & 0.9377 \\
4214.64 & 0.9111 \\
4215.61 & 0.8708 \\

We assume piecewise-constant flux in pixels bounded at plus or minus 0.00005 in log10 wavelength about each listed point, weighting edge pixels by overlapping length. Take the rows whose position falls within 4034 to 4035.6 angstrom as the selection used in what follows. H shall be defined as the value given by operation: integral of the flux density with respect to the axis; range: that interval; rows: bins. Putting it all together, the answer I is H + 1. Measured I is 2.63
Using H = 1.63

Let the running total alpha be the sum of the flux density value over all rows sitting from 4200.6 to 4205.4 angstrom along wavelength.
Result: 4.4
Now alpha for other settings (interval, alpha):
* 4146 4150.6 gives 5.4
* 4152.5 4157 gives 4.6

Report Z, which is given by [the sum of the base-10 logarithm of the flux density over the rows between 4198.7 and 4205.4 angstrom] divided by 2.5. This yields -0.18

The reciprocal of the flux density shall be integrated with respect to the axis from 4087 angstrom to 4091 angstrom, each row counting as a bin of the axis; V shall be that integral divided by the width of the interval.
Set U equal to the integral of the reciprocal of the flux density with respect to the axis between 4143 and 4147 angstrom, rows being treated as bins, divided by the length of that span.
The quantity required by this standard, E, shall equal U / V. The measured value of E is 1.01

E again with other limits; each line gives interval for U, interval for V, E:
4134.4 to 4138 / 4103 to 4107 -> 0.80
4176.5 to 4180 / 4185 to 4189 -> 1.05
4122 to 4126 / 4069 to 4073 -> 0.97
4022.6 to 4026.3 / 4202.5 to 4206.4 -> 0.81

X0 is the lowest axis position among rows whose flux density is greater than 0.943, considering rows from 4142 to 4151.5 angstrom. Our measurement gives 4144.39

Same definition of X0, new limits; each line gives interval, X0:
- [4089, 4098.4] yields 4089.41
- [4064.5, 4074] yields 4067.81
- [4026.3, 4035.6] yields 4026.80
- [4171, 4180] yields 4171.19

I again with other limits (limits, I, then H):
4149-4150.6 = 2.66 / 1.66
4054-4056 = 3.02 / 2.02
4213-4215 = 2.86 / 1.86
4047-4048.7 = 2.78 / 1.78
